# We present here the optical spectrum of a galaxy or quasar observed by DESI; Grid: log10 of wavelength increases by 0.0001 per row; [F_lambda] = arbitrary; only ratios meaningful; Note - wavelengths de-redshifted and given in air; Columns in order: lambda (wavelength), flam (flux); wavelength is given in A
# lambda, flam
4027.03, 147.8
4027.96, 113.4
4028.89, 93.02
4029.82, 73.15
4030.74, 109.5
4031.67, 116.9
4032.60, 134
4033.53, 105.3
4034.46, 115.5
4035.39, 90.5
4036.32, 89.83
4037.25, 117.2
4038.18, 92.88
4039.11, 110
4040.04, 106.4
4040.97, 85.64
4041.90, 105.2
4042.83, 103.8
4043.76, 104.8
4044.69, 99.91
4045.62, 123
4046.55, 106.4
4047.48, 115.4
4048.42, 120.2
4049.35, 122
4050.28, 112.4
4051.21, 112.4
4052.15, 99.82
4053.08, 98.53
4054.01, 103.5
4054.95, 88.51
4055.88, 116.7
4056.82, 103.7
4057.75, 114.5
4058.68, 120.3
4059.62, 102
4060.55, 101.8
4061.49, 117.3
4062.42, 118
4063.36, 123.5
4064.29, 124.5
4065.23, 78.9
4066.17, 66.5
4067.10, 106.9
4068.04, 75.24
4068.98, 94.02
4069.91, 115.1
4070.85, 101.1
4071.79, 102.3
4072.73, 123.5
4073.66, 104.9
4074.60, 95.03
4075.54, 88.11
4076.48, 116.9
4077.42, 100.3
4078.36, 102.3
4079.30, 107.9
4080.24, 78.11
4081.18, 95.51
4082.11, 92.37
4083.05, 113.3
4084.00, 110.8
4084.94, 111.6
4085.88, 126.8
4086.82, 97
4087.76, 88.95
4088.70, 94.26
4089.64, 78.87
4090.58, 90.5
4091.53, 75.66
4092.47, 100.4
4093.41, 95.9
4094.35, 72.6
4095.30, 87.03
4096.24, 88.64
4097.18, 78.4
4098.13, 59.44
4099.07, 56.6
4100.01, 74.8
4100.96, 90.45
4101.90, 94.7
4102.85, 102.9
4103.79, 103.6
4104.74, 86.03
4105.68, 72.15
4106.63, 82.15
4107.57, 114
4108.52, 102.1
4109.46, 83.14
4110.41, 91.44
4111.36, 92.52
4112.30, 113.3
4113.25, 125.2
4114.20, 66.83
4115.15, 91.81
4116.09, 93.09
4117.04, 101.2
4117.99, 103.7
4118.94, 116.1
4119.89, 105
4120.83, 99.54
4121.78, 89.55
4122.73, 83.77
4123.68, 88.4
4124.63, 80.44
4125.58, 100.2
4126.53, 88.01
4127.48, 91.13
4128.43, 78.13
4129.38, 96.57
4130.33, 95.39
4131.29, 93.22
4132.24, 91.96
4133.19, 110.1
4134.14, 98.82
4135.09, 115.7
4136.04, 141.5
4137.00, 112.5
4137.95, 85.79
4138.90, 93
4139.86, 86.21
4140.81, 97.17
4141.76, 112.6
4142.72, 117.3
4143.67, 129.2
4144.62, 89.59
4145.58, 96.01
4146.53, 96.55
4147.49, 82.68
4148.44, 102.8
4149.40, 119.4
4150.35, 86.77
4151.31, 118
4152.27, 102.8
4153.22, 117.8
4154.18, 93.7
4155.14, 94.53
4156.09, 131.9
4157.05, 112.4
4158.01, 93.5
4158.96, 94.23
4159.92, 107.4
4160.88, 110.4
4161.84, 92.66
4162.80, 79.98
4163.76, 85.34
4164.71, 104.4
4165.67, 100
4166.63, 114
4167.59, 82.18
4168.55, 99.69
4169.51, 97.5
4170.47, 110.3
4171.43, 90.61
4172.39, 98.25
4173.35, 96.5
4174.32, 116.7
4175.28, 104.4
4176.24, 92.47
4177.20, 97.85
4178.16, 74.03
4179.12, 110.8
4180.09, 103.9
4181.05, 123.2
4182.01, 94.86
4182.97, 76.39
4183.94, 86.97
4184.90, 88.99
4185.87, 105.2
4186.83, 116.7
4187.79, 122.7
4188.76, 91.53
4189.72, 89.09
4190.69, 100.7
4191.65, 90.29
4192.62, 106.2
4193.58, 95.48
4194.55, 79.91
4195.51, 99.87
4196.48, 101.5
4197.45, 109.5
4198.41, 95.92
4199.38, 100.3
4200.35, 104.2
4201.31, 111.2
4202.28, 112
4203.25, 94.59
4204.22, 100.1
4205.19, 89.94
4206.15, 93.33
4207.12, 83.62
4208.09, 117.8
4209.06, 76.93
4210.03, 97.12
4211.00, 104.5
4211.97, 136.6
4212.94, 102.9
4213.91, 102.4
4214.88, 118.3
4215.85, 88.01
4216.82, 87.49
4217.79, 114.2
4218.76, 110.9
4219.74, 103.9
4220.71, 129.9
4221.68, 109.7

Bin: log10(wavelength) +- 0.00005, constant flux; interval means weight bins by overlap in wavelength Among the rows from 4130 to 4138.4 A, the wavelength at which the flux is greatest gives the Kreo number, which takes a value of 4136.04 A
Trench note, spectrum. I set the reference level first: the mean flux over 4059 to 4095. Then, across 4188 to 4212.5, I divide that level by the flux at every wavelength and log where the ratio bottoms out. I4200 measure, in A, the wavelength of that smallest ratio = 4211.97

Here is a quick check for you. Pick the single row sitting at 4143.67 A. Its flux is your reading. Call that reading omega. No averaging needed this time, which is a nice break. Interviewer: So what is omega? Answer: 129.2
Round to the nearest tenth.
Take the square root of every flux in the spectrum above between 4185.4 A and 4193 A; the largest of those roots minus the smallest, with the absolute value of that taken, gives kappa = 1.6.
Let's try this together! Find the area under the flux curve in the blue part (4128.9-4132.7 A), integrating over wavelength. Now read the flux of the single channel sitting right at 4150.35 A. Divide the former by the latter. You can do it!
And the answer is 4.1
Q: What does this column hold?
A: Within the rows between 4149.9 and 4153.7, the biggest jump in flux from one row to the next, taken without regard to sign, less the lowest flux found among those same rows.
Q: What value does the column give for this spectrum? -56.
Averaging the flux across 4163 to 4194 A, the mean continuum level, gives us 99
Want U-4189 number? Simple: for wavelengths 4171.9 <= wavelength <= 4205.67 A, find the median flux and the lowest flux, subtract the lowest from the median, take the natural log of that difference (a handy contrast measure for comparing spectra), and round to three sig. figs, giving 3.25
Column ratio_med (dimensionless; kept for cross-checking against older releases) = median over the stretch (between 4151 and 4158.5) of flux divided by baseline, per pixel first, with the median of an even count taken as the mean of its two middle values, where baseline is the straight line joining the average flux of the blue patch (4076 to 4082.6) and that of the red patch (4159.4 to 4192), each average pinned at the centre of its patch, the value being 1.09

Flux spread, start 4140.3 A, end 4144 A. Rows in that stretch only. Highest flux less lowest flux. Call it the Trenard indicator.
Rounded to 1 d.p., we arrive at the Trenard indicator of 32.0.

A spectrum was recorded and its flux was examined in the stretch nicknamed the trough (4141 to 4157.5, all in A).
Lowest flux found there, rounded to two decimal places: 82.68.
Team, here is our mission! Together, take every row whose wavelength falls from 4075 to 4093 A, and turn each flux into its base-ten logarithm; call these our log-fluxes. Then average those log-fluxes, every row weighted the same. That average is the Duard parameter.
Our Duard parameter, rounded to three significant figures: 1.99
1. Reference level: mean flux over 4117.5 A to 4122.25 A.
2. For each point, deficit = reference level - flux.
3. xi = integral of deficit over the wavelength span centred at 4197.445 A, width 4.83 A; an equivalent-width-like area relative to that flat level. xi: 7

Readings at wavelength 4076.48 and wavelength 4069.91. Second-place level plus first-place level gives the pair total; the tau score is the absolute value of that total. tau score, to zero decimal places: 232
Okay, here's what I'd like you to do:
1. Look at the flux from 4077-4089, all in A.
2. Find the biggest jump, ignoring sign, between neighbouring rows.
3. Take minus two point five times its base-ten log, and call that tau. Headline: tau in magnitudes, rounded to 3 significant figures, -3.69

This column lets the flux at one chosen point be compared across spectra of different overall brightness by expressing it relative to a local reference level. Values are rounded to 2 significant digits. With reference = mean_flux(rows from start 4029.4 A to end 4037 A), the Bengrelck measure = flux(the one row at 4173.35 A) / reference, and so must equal 0.92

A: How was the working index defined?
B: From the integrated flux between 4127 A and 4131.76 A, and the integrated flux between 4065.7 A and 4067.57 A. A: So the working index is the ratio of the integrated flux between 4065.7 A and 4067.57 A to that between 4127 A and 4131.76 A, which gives 0.38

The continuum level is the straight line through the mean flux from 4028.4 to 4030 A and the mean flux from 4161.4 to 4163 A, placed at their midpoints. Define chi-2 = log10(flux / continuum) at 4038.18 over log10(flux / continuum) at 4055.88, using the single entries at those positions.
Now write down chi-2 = 0.3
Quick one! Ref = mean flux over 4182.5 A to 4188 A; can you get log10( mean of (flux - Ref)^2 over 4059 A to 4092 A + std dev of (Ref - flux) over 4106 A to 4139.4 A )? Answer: 2.41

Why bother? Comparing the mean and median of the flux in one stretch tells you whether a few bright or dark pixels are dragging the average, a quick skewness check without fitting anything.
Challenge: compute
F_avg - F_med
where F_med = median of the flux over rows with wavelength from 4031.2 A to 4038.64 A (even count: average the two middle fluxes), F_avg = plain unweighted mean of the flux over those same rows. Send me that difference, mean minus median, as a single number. -3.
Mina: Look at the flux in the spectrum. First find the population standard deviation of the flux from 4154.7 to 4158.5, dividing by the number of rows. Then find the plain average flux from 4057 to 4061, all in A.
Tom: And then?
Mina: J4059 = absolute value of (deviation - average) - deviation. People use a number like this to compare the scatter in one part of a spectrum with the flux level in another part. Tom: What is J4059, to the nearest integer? 78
